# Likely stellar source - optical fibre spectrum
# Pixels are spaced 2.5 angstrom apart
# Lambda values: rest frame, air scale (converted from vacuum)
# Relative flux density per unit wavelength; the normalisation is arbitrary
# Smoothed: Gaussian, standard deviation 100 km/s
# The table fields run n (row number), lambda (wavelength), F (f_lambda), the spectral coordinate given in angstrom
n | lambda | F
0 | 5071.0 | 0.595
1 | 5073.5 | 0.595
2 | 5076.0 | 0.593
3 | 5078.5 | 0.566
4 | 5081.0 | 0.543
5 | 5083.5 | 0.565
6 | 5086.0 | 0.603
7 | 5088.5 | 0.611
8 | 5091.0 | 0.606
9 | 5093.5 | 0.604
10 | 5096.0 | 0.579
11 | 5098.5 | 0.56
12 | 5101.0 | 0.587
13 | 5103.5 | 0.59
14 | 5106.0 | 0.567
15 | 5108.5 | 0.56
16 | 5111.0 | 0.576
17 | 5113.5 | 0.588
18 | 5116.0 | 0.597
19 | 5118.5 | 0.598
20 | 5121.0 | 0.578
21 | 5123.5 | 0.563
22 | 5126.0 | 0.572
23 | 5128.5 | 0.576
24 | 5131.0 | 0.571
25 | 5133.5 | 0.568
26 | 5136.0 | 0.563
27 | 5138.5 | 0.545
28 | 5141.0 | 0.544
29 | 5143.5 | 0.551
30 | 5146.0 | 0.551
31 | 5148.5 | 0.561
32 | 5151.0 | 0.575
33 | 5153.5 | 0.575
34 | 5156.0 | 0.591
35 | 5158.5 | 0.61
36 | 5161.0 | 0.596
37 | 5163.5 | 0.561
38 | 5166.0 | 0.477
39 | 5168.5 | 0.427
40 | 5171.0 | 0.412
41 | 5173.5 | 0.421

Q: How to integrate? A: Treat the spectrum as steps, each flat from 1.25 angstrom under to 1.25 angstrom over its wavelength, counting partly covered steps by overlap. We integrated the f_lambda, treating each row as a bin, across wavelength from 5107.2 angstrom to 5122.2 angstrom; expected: 8.74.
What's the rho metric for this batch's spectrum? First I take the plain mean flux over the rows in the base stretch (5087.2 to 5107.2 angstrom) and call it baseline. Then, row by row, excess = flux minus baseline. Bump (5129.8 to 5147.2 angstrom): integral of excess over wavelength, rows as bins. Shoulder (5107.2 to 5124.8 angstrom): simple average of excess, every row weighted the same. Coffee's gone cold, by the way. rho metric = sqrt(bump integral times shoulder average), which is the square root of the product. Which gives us 0.067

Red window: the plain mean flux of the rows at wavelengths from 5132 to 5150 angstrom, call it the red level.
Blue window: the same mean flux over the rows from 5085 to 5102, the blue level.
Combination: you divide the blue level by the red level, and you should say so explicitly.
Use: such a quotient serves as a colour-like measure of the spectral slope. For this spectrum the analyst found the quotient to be 1.07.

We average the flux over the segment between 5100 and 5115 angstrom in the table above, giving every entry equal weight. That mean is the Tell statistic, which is 0.578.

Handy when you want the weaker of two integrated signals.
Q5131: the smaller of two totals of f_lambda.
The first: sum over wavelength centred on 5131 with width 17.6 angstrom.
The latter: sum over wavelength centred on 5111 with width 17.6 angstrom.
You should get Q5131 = 3.96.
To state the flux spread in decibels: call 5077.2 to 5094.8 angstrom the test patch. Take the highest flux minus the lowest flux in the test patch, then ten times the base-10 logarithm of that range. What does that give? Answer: -11.7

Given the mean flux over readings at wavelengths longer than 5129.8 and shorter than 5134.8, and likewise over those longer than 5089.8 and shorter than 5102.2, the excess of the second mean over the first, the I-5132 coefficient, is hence 0.018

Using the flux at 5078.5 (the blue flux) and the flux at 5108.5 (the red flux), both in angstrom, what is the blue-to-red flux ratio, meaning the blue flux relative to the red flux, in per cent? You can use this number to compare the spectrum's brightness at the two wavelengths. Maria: 101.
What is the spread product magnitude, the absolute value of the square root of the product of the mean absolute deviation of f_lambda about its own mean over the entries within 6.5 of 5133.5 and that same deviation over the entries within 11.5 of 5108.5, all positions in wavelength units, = 0.010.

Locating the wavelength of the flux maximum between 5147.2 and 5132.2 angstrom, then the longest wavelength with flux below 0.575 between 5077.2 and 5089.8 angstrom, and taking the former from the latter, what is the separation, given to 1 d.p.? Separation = -50.0 angstrom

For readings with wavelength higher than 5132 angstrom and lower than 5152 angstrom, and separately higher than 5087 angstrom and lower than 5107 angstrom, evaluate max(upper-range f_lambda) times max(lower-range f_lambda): 0.351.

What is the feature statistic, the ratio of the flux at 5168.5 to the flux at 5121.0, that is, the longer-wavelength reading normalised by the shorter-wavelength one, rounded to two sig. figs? 0.74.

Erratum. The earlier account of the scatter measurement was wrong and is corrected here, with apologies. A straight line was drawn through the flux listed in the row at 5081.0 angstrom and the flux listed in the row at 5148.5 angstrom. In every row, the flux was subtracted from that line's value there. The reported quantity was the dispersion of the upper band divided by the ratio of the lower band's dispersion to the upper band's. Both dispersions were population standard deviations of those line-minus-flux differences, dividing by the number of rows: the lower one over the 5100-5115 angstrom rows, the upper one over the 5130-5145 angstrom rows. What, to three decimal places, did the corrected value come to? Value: 0.012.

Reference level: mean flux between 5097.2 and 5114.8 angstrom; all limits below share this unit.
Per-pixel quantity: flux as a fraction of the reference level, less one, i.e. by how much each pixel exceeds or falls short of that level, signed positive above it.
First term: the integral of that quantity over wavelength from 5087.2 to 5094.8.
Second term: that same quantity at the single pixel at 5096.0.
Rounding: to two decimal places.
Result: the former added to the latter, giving 0.42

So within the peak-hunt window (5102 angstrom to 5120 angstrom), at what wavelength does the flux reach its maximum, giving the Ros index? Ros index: 5118.5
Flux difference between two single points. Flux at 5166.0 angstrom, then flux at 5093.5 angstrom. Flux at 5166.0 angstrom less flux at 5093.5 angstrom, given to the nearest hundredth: -0.13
